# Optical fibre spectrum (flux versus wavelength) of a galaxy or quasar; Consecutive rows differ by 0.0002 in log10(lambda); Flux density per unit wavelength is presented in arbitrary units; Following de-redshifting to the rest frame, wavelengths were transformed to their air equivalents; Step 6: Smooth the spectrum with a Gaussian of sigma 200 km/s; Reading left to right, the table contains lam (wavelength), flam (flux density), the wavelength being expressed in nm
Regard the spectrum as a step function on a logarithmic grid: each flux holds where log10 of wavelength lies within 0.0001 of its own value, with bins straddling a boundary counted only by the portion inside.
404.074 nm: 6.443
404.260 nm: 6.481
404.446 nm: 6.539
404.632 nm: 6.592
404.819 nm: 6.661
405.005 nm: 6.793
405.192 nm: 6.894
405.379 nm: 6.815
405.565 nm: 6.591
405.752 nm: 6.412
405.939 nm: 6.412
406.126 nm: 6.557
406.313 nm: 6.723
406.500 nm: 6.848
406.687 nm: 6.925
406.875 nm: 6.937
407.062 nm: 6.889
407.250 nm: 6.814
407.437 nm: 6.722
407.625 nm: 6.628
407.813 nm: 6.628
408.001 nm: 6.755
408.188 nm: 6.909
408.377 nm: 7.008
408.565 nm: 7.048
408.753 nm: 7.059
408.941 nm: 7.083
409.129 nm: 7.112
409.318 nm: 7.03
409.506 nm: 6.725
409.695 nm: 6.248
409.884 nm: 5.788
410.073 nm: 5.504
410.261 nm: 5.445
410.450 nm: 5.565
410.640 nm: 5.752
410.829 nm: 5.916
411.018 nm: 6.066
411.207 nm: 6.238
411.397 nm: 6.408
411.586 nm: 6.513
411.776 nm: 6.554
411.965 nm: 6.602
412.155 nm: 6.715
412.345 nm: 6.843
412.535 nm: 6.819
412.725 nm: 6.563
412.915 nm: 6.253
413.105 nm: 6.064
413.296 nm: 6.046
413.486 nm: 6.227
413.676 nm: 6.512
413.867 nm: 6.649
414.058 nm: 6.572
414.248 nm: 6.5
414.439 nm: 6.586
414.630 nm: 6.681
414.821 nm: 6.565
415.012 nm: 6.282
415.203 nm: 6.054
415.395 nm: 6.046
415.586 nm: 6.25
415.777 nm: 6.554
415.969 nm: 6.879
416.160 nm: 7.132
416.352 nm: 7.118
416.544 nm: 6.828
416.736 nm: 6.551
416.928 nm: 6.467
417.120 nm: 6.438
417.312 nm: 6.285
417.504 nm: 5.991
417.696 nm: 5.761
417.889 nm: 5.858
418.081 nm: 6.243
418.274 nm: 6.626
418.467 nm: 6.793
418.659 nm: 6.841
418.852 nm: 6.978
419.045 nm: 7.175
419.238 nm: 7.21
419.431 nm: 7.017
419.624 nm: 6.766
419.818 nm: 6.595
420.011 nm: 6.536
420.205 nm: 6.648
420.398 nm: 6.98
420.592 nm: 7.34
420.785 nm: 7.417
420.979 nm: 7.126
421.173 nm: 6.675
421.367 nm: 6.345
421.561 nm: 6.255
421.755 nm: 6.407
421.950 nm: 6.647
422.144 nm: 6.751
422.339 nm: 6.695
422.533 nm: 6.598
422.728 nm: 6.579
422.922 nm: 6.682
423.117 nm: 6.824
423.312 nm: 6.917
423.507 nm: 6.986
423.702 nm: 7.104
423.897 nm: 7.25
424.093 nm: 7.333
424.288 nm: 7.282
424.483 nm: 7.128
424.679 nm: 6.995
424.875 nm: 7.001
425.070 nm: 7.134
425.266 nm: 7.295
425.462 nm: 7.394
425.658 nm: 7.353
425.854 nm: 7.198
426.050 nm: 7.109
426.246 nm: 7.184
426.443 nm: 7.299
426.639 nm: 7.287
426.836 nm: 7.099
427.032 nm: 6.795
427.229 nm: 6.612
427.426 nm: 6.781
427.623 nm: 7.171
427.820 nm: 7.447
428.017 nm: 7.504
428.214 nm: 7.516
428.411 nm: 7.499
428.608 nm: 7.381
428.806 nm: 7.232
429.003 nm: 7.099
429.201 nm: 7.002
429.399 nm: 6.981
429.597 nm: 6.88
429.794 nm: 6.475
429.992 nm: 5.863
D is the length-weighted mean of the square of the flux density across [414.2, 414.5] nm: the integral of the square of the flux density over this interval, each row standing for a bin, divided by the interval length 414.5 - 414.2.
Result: 42.8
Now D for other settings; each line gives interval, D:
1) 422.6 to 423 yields 43.9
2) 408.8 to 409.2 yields 50.4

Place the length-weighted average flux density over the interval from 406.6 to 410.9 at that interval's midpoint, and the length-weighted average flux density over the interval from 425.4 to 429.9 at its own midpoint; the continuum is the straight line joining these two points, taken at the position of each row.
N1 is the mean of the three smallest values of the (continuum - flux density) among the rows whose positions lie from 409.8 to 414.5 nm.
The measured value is -0.14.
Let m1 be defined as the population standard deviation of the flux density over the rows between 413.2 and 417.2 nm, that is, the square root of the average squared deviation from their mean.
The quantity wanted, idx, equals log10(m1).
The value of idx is -0.52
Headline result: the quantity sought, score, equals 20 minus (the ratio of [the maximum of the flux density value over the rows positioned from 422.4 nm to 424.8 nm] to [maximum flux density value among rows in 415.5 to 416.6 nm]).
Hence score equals 18.97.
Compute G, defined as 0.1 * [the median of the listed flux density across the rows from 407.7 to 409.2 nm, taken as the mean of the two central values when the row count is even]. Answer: 0.70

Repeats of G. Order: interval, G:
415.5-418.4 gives 0.65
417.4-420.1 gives 0.67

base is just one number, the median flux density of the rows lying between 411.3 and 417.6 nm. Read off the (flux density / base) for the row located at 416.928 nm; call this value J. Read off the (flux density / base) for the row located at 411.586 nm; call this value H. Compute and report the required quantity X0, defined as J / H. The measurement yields 0.99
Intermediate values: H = 0.99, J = 0.99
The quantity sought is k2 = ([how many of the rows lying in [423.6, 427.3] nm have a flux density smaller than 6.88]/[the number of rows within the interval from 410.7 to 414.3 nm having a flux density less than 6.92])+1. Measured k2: 1.1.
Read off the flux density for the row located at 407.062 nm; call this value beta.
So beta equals 6.889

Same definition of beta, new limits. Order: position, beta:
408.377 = 7.008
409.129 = 7.112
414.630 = 6.681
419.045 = 7.175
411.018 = 6.066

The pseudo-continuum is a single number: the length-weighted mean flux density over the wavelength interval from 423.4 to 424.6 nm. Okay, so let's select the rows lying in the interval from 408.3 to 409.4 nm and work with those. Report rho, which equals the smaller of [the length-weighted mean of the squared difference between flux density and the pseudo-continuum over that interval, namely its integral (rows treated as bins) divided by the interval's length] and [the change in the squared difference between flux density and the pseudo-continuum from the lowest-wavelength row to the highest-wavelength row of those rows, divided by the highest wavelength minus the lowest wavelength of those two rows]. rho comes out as -0.01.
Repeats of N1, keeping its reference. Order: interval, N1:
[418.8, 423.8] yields -0.42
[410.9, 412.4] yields -0.07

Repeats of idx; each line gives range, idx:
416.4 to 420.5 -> -0.41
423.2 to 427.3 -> -0.72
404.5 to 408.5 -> -0.78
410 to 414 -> -0.38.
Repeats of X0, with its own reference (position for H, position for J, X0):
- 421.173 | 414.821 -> 0.98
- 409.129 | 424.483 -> 1.00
